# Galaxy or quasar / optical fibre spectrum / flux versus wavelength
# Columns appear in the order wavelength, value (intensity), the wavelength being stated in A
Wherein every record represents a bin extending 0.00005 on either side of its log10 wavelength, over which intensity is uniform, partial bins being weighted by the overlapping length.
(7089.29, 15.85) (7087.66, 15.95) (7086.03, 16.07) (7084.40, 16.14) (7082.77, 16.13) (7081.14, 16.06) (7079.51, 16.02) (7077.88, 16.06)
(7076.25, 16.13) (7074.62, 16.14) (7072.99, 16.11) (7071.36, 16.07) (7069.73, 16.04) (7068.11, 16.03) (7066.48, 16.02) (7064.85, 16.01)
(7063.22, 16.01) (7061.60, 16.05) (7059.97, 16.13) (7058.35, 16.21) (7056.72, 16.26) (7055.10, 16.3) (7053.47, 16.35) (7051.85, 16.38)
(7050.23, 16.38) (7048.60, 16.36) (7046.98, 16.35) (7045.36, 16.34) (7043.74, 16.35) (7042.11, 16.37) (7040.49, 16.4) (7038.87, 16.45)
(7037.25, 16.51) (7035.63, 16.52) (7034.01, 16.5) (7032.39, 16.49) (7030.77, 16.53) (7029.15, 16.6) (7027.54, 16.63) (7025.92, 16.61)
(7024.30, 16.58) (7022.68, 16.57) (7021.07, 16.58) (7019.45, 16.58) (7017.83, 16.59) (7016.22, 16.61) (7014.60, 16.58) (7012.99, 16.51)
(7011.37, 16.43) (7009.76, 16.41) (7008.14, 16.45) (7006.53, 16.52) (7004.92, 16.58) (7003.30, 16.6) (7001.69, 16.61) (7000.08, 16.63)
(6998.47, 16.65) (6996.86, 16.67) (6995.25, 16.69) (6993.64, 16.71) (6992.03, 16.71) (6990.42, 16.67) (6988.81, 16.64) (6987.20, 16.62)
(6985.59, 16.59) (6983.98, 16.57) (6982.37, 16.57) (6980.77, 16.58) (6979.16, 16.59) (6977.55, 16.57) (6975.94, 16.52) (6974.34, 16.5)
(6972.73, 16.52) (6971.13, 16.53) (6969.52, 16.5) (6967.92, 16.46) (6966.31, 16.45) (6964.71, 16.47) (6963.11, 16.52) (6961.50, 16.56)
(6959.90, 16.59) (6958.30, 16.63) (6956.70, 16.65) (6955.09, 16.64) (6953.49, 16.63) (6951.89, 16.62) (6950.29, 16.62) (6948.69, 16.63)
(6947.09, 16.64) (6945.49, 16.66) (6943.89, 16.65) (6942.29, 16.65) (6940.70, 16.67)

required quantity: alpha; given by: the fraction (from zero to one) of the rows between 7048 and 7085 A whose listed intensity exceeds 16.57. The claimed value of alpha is 0.00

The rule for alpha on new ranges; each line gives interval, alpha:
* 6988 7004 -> 1.00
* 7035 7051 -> 0.00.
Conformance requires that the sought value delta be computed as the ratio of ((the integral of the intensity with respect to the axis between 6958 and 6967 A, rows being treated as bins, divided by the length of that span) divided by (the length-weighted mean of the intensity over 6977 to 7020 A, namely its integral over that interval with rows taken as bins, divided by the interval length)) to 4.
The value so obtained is 0.2493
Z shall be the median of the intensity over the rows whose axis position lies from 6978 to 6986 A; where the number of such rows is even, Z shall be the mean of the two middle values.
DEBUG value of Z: 16.6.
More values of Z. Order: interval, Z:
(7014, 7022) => 16.6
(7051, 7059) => 16.3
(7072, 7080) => 16.1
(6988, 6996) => 16.7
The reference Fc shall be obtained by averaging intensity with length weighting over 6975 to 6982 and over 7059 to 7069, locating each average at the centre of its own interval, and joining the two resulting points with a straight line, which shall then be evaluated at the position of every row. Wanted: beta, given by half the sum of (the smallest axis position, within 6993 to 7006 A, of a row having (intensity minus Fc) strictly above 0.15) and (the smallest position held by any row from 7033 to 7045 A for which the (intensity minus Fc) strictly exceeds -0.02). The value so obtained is 7013.8 A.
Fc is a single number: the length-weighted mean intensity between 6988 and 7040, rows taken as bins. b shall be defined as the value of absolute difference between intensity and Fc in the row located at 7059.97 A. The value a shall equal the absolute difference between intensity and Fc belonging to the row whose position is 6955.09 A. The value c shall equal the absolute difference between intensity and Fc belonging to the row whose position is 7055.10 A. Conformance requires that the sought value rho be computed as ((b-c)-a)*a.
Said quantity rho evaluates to 0.007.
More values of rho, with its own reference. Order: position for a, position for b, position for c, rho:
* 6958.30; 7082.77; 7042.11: 0.010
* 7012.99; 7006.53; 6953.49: -0.004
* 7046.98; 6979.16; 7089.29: -0.211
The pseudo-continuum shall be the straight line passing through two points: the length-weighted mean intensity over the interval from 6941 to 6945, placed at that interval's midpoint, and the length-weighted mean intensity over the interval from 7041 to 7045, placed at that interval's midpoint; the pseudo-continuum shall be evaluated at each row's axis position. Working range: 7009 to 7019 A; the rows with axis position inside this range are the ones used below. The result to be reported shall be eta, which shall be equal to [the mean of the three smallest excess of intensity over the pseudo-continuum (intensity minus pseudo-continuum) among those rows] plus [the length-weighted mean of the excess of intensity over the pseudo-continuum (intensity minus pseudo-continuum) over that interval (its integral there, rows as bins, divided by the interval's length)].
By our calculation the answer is 0.09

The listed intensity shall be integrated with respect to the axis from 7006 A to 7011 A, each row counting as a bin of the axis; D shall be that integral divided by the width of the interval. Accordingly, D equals 16.5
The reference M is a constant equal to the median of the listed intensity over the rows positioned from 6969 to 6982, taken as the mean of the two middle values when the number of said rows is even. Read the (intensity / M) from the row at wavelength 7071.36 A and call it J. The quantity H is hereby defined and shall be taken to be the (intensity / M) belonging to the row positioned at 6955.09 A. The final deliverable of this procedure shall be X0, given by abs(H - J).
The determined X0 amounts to 0.034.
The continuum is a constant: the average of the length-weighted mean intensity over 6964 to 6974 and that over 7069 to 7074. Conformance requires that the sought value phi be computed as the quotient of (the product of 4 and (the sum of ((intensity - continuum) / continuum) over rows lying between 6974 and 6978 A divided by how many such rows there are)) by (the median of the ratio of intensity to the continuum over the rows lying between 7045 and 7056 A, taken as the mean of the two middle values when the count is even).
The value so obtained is 0.06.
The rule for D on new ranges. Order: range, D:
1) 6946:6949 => 16.6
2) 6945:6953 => 16.6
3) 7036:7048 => 16.4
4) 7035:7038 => 16.5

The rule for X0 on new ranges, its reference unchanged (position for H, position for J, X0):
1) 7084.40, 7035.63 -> 0.023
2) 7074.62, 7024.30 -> 0.027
